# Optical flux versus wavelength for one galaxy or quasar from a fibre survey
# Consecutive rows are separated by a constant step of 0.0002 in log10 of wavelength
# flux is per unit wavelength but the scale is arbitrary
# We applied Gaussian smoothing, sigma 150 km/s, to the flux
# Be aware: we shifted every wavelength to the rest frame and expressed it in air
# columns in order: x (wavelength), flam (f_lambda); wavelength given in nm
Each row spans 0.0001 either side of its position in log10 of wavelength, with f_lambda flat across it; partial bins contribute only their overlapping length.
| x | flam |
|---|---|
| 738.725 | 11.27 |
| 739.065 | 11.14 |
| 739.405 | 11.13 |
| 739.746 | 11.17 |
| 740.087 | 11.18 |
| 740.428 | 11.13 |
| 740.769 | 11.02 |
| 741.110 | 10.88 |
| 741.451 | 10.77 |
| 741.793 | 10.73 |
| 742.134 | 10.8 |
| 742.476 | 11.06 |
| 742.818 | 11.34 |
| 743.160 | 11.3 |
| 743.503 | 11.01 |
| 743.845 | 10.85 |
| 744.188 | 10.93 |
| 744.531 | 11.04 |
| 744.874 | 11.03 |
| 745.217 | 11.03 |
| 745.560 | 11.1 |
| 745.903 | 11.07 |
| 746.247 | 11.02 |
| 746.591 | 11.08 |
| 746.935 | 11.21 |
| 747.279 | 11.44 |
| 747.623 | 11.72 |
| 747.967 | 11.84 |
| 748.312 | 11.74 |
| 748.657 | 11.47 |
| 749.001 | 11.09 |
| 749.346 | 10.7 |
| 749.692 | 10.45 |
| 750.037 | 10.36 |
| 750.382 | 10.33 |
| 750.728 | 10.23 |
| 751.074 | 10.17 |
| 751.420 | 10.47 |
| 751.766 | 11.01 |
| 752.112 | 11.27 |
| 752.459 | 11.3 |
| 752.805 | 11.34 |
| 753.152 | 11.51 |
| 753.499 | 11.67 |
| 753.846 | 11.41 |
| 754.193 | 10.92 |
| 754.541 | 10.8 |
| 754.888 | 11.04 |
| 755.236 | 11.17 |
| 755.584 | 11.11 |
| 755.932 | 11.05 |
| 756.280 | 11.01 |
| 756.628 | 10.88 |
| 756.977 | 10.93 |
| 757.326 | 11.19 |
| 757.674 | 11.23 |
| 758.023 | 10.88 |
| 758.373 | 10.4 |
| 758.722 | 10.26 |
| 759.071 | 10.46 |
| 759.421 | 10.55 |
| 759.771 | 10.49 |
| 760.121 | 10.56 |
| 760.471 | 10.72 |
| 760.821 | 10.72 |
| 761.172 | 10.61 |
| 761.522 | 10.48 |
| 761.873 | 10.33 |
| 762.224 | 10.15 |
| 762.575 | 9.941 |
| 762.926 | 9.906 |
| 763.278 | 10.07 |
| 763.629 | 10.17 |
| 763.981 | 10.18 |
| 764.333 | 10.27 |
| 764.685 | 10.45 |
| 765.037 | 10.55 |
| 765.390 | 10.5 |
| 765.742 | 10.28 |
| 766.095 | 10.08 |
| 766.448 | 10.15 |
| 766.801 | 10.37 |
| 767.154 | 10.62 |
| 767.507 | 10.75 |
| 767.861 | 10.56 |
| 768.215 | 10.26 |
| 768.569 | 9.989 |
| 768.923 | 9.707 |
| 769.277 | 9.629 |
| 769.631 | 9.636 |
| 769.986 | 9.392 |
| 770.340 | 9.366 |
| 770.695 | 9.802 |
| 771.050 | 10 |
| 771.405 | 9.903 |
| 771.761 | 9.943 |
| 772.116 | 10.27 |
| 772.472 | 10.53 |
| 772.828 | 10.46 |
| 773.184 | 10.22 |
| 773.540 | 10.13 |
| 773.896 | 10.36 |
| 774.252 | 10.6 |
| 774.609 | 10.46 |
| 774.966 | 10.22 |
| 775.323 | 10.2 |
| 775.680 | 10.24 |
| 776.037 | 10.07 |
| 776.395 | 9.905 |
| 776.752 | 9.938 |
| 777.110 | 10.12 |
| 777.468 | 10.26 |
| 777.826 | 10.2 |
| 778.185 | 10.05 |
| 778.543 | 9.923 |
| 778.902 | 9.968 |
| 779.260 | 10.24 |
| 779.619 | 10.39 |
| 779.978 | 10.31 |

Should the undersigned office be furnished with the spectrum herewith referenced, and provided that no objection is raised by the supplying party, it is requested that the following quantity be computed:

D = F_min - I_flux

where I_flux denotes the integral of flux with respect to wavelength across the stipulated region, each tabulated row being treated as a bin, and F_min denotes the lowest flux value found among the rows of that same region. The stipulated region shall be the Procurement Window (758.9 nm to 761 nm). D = -11.76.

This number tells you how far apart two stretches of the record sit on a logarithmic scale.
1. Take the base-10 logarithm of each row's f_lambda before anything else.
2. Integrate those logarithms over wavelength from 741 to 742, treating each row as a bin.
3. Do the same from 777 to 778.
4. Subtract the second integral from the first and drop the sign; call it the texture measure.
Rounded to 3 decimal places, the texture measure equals 0.025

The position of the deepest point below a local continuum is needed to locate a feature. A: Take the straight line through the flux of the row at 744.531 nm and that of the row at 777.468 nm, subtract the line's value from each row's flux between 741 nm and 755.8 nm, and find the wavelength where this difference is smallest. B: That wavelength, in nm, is 751.074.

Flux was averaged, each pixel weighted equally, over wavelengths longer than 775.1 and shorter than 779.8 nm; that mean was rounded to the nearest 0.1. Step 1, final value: 10.1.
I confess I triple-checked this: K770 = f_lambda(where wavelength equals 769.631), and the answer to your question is 9.636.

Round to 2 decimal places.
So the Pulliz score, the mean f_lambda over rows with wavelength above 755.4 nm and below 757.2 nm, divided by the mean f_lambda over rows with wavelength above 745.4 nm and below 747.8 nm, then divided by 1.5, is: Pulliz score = 0.65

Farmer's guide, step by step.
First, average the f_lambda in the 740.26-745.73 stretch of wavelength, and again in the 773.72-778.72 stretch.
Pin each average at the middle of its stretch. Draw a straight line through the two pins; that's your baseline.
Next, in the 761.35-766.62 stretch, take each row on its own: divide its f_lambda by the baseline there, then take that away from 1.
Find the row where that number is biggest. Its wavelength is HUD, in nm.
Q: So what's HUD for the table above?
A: 762.926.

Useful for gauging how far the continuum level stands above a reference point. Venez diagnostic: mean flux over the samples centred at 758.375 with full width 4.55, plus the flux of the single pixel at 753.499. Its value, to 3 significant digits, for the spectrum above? 22.4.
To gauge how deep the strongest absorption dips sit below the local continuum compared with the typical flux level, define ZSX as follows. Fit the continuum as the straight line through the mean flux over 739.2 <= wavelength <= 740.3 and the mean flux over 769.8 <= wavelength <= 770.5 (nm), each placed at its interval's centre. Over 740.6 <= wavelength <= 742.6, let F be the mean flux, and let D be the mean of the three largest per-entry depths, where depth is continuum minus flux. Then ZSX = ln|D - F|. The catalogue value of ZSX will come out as 2.36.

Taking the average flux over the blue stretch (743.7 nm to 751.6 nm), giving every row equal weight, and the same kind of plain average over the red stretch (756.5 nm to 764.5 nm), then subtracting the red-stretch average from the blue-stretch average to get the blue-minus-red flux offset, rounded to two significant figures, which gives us 0.48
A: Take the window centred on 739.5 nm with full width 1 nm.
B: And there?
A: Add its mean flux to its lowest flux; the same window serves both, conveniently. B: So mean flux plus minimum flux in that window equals 22.3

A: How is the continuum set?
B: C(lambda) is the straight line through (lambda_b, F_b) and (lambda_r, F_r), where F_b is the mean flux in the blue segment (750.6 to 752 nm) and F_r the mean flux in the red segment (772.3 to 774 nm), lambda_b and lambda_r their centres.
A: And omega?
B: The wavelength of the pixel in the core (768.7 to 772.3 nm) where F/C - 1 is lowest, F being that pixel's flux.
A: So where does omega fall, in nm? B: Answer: 770.340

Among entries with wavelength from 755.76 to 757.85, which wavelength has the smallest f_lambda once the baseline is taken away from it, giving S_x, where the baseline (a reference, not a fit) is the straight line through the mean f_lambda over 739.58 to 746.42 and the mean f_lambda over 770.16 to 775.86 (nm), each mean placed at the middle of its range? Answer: 756.628 nm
